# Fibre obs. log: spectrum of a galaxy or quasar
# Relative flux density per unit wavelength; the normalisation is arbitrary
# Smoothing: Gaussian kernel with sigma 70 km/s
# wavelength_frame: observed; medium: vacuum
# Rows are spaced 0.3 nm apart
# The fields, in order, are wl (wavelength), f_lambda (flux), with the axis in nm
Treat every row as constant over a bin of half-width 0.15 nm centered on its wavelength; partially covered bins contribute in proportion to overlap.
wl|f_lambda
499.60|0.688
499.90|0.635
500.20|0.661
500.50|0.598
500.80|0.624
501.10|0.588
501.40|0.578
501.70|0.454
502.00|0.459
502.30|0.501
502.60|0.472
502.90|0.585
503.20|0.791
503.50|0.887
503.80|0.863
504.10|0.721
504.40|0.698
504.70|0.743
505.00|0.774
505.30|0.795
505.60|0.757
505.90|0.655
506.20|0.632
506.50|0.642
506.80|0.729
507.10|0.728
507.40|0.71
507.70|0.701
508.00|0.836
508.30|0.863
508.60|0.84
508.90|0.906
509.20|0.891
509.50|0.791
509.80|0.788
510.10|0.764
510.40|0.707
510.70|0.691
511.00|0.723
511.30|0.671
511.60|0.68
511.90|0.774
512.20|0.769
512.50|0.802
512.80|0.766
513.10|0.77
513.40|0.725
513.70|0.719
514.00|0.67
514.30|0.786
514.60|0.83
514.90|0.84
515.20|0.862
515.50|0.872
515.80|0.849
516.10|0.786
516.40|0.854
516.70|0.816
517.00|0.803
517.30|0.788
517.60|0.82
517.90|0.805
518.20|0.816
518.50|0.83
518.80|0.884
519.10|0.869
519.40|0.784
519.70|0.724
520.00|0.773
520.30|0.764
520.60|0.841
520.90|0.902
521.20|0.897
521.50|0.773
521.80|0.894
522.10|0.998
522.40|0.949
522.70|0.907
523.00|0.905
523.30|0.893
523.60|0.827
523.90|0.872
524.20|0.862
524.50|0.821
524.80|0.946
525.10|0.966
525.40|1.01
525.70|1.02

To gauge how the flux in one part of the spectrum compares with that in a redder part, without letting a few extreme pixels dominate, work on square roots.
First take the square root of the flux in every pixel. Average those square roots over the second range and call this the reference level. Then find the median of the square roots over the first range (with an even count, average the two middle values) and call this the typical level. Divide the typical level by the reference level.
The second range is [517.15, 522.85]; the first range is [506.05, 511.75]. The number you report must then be 0.93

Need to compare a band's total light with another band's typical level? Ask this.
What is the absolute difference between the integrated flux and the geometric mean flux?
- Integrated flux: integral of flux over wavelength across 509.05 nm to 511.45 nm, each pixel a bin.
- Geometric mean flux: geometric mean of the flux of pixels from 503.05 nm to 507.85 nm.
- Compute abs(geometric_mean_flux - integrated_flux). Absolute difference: 1.1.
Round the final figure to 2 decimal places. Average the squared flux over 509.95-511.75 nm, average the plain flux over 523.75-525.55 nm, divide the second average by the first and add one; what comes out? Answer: 2.83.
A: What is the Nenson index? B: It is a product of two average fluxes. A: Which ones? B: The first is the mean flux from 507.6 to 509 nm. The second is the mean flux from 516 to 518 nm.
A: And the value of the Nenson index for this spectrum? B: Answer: 0.67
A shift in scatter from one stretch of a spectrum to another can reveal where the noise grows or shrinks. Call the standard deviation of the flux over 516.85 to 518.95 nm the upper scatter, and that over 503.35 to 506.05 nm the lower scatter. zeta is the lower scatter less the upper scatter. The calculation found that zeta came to 0.04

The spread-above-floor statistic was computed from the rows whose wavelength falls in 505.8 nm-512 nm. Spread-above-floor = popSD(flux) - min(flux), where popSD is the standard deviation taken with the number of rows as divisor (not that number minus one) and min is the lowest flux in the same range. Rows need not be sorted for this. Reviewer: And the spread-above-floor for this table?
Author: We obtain -0.55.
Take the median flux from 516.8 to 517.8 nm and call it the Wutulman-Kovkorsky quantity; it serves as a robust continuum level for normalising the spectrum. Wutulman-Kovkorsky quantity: 0.803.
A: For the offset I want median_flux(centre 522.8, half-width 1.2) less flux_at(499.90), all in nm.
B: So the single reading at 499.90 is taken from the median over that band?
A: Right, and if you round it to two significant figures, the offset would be 0.26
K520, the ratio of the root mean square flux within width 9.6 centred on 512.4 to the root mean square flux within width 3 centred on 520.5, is 0.96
